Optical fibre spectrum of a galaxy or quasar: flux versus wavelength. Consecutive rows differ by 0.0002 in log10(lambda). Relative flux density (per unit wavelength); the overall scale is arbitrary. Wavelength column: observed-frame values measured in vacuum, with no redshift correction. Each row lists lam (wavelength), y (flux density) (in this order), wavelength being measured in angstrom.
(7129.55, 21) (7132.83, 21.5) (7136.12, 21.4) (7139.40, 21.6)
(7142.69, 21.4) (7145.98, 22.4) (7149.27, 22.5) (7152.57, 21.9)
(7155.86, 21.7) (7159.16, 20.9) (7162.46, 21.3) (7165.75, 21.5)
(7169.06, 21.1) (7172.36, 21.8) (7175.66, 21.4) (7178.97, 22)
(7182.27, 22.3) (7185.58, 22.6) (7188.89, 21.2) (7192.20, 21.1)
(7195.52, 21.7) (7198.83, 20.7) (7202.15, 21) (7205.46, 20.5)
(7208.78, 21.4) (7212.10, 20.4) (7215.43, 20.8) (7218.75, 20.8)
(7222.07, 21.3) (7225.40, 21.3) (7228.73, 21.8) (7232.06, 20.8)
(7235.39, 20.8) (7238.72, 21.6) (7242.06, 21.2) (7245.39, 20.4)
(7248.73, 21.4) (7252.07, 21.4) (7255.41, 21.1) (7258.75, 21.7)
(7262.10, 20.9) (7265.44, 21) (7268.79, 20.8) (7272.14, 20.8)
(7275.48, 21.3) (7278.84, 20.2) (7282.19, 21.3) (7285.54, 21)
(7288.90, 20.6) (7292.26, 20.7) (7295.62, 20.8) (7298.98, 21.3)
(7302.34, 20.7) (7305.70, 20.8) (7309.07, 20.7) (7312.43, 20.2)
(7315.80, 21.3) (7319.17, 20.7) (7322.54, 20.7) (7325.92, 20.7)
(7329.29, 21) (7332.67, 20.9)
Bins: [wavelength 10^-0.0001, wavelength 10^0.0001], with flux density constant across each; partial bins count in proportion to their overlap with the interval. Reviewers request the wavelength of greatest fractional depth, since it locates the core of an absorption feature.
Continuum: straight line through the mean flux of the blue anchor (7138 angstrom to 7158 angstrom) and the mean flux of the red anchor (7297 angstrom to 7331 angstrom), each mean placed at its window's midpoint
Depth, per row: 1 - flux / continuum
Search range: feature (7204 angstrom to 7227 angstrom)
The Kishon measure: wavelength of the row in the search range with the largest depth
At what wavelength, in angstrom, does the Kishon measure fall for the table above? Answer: 7212.10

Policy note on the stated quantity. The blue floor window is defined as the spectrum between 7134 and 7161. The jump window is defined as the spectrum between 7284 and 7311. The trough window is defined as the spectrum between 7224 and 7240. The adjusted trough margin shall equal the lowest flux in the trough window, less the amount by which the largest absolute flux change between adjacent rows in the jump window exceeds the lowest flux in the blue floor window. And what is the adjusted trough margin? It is 41.1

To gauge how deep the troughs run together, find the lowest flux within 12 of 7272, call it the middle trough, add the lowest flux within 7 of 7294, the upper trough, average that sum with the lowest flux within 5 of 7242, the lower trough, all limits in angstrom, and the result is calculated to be 30.6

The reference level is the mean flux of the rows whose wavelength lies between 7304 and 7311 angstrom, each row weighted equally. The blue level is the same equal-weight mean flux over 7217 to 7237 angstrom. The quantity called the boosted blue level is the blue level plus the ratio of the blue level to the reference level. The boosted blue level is 22.2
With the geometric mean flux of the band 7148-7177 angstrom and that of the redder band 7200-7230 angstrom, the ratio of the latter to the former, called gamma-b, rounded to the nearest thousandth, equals 0.975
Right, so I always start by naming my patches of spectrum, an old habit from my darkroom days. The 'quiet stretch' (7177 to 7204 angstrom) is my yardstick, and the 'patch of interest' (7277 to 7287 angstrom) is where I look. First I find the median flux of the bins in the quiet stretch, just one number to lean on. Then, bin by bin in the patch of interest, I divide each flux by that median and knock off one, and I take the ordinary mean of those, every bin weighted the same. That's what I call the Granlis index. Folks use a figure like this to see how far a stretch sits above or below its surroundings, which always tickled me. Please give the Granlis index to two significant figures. -0.029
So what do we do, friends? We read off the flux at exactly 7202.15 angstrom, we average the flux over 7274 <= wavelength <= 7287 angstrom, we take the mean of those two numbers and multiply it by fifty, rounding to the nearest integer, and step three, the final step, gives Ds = 1049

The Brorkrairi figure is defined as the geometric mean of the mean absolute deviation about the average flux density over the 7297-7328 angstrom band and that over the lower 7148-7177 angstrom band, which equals 0.29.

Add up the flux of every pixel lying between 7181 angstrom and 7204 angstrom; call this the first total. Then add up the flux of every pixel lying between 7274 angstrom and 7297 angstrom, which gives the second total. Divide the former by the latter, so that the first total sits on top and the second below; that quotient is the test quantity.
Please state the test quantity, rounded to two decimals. 1.03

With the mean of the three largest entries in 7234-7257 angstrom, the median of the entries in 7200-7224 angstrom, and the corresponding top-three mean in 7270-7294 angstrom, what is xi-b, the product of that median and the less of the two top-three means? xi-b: 441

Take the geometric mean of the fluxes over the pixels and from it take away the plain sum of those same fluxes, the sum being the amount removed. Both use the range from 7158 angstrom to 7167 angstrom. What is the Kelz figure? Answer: -42.5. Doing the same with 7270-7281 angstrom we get -41.5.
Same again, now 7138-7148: -43.6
